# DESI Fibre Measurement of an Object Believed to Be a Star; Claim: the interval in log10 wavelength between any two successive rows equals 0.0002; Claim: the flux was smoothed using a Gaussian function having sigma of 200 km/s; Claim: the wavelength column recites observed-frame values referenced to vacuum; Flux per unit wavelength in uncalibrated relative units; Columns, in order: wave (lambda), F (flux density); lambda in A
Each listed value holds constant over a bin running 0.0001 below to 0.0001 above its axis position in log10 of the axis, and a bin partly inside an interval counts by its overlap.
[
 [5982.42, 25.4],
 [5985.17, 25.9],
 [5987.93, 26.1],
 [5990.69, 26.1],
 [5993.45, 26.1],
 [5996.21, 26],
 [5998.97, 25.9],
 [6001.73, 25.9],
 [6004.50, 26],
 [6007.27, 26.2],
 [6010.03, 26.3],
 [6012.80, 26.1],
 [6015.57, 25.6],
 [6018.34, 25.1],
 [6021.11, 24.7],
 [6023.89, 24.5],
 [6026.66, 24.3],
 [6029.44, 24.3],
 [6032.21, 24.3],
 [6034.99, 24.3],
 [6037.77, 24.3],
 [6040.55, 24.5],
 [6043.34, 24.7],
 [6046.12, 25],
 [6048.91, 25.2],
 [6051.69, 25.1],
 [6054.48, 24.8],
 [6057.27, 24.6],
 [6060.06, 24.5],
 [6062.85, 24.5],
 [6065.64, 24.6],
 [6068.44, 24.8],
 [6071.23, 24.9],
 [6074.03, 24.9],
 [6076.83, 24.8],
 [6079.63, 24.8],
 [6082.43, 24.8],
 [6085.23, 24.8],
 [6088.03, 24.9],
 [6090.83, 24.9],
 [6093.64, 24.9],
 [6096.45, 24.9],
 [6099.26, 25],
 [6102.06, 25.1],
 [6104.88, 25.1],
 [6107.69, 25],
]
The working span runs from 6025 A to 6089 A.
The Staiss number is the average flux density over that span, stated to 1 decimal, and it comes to 24.7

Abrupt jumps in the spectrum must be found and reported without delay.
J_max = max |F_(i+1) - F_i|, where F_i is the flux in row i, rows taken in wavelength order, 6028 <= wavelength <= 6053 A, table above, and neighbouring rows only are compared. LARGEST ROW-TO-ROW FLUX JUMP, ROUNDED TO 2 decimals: 0.30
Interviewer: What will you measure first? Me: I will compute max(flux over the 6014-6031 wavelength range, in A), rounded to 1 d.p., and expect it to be 25.6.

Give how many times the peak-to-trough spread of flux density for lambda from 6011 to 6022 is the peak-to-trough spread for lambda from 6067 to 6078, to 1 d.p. 14.0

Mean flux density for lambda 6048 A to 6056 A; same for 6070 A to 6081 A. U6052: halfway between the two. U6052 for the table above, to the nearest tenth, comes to 24.9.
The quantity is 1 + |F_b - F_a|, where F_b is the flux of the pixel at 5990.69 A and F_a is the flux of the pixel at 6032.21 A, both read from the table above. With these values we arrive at 2.8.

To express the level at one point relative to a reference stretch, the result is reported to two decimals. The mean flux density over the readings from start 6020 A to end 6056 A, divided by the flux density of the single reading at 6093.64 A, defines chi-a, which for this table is 0.99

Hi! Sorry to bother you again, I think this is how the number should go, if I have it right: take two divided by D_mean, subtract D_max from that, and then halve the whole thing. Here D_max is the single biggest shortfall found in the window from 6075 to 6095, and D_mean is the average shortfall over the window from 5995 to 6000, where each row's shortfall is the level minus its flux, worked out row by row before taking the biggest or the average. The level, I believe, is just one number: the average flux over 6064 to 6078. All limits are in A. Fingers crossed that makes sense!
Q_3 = -1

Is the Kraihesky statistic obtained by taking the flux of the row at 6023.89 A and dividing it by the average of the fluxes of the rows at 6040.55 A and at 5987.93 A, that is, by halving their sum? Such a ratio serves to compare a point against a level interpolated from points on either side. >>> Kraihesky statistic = 0.968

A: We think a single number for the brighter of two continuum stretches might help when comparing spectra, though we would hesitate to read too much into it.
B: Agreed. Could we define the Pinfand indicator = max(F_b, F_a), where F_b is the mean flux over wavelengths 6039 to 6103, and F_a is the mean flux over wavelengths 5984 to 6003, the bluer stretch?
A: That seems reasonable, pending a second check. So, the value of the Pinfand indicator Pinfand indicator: 26.0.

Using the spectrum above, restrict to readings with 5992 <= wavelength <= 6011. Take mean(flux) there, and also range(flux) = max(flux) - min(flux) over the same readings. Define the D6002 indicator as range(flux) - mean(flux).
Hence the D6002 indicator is -25.7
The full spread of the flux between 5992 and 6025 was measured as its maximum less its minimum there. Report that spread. 1.8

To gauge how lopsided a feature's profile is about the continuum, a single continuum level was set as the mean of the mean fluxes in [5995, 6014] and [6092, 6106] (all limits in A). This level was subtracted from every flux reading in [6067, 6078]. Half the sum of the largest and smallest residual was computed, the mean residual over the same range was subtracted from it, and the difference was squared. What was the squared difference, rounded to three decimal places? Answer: 0.000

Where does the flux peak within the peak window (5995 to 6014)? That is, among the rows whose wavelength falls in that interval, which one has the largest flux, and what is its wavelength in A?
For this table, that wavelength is 6010.03 A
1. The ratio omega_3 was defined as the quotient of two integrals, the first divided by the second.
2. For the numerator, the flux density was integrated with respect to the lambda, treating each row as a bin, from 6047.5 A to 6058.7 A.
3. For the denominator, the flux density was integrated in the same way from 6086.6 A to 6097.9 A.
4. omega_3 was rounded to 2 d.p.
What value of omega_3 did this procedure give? 0.99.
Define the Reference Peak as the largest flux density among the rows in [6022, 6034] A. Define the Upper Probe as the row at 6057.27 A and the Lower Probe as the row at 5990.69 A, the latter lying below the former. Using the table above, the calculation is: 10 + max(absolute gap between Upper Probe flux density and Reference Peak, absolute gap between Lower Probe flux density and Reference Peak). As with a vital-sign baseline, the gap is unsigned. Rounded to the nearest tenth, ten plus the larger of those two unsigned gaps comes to 11.6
